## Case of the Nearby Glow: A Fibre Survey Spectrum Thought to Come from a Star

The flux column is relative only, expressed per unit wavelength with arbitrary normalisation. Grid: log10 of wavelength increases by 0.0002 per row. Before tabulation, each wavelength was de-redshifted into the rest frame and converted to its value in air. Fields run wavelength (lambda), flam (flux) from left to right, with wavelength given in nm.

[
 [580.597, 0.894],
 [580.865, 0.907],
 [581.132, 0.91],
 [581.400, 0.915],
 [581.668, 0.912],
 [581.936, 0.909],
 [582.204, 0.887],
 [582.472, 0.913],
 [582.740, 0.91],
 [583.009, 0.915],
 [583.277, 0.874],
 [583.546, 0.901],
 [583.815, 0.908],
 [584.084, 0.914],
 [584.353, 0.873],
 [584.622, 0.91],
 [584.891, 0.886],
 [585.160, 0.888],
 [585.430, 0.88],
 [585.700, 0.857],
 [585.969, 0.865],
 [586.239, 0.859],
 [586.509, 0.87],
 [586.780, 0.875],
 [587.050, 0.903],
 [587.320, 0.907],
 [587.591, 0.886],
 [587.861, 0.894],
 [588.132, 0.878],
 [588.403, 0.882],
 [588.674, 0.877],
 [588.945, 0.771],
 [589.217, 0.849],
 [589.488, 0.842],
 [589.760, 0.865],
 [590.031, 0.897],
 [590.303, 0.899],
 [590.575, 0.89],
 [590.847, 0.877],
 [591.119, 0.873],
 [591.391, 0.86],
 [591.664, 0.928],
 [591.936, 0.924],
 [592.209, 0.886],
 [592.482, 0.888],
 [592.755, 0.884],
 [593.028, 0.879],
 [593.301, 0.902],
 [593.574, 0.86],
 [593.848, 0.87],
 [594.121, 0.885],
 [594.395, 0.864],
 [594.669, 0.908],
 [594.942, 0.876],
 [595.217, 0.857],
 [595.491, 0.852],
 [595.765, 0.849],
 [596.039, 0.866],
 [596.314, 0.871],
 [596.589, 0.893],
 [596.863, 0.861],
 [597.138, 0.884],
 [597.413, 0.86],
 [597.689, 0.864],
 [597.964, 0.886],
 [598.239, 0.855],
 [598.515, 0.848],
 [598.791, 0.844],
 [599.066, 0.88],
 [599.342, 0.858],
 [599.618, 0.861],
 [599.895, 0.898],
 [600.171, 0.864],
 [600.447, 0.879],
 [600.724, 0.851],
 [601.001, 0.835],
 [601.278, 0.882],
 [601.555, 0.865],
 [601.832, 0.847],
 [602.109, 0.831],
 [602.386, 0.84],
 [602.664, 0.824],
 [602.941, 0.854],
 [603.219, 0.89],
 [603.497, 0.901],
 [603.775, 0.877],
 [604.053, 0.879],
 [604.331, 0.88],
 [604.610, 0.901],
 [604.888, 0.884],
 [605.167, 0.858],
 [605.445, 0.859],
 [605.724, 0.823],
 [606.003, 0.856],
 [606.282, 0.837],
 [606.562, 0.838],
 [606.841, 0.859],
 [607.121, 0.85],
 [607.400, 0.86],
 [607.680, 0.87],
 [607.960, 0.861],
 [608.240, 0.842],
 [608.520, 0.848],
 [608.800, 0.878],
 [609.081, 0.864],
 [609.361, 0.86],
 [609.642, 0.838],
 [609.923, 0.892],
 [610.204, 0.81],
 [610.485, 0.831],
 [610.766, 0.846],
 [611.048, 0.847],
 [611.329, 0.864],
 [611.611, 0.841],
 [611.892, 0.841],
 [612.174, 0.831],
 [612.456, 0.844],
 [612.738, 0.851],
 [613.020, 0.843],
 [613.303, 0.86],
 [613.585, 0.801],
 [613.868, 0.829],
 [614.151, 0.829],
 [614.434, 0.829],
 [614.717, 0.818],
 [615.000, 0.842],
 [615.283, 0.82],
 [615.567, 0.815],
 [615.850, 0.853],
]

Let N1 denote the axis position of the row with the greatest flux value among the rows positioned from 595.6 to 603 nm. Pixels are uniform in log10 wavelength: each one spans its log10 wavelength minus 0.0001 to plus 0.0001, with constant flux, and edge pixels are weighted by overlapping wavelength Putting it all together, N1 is 599.895 nm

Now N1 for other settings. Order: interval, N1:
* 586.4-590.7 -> 587.320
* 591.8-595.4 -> 591.936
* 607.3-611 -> 609.923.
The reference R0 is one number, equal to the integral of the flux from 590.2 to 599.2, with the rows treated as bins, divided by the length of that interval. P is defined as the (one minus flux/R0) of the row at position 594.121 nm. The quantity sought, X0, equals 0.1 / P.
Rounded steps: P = -0.010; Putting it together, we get -10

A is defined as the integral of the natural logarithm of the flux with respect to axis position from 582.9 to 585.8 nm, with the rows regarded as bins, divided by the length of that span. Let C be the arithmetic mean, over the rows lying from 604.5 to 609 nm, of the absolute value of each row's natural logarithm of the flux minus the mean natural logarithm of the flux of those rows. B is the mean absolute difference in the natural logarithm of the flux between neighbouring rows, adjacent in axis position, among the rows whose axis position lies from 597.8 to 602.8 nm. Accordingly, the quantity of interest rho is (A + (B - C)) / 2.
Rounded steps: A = -0.115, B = 0.0243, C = 0.0161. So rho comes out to -0.053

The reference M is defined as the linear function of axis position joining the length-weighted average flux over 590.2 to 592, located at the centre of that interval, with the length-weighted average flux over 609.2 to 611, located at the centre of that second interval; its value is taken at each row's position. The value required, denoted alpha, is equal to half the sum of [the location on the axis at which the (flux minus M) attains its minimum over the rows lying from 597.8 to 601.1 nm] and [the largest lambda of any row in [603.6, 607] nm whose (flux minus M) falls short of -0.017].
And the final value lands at 603.64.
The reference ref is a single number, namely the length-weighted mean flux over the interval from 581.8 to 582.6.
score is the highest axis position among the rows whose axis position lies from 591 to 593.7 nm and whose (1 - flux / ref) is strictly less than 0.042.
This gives 593.301 nm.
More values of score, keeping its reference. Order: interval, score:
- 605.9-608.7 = 607.680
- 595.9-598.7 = 597.964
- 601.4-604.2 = 604.053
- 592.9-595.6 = 594.942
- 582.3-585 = 584.891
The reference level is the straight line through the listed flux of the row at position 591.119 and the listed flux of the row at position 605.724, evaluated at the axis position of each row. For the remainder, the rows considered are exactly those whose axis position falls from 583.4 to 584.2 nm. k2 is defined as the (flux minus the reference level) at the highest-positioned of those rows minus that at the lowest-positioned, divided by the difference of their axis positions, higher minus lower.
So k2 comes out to 0.03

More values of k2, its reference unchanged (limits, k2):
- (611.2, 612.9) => -0.01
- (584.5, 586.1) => -0.03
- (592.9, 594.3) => 0.01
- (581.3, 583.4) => -0.02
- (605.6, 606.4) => 0.03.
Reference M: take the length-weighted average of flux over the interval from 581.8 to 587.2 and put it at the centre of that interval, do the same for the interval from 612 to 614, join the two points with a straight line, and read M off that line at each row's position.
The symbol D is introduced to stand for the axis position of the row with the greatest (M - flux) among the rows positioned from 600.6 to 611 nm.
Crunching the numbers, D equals 602.664 nm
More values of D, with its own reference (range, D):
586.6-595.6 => 588.945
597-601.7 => 601.001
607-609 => 608.240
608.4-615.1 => 613.585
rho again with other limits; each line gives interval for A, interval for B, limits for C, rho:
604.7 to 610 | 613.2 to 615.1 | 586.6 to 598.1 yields -0.075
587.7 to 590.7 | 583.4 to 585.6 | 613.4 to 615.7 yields -0.067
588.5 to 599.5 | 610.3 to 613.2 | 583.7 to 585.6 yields -0.070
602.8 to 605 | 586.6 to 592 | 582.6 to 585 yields -0.056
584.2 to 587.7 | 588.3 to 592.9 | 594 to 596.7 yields -0.057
